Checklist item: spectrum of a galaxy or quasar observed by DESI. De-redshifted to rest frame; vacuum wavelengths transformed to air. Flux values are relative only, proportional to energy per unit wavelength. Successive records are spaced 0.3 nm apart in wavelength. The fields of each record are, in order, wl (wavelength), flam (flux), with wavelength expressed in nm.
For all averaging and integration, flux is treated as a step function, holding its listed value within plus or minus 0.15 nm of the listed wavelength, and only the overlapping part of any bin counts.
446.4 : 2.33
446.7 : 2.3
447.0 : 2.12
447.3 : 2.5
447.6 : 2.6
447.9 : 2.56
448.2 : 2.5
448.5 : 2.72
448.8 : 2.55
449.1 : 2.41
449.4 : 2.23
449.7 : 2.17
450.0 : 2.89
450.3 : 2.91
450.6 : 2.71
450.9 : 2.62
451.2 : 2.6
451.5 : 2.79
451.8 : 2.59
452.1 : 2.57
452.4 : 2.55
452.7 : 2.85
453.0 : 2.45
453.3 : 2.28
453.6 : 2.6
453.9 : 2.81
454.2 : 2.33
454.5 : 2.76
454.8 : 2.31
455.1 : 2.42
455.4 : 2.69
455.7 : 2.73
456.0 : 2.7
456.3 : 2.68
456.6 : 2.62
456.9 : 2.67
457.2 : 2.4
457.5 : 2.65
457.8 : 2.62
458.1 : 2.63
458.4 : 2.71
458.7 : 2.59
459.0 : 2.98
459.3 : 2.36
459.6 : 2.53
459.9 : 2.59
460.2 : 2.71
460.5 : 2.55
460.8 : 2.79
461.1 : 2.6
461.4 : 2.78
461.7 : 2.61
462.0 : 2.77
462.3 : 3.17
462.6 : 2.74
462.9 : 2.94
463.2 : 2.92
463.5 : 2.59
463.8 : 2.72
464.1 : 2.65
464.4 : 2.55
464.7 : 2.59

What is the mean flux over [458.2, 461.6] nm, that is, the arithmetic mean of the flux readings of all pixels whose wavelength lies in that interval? 2.65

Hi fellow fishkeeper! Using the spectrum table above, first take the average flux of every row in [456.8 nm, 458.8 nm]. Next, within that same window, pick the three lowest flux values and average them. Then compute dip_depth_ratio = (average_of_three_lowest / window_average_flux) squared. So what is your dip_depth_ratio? 0.945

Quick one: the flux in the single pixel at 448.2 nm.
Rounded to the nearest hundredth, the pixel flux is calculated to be 2.50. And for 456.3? 2.68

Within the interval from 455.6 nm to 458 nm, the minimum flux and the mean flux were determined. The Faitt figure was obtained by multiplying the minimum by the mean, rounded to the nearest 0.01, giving 6.32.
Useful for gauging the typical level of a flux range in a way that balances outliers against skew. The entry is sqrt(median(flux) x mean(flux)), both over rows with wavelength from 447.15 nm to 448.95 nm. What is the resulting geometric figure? 2.56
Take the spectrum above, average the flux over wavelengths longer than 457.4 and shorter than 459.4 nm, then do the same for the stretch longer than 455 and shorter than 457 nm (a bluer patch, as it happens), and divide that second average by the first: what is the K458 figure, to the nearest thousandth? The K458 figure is 0.998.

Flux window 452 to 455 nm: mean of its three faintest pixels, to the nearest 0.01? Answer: 2.31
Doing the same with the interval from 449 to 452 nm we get 2.27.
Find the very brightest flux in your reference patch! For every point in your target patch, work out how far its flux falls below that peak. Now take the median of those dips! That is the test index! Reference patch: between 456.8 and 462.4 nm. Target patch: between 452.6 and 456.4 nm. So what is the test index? 0.49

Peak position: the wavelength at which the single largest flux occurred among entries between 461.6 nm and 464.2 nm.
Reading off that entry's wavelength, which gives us 462.3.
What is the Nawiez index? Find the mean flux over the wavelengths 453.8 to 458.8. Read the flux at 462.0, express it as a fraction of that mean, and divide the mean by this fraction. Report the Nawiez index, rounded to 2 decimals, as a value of 2.45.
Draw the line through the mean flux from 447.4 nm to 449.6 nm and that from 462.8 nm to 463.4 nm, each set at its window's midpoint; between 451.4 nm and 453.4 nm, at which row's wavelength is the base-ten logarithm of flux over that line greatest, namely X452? 452.7 nm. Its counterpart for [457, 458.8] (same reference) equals 458.4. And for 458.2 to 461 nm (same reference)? 459.0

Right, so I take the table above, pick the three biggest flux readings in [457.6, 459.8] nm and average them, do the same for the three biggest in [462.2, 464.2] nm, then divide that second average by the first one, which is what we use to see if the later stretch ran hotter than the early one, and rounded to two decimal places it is 1.09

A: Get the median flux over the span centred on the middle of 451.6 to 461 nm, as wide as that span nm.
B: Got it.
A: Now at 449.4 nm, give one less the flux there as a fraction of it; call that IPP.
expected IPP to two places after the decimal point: 0.15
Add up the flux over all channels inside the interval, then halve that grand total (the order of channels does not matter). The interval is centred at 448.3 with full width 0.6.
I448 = 2.61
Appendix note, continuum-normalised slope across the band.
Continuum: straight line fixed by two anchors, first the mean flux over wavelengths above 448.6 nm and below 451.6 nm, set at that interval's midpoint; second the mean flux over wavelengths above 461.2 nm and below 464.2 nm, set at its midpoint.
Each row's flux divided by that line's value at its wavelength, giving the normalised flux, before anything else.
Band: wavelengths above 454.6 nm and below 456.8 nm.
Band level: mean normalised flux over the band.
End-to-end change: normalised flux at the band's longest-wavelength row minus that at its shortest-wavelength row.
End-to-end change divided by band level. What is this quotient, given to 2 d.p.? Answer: 0.11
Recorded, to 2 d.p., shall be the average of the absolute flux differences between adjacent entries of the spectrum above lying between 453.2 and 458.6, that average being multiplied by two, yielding 0.37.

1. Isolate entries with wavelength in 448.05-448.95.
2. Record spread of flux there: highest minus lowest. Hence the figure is 0.22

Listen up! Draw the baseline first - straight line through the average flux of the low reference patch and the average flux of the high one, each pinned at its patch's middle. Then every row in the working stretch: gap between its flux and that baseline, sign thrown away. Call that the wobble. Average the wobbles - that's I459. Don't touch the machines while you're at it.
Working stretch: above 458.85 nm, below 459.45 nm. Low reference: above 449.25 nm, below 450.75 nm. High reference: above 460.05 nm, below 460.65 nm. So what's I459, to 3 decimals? 0.311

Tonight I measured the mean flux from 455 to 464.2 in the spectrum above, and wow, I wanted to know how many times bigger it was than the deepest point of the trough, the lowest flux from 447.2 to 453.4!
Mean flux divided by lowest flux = 1.24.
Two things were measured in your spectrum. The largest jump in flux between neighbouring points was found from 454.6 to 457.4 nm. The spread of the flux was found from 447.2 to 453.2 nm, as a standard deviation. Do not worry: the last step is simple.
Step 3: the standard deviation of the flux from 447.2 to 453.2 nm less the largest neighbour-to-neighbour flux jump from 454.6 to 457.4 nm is -0.08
